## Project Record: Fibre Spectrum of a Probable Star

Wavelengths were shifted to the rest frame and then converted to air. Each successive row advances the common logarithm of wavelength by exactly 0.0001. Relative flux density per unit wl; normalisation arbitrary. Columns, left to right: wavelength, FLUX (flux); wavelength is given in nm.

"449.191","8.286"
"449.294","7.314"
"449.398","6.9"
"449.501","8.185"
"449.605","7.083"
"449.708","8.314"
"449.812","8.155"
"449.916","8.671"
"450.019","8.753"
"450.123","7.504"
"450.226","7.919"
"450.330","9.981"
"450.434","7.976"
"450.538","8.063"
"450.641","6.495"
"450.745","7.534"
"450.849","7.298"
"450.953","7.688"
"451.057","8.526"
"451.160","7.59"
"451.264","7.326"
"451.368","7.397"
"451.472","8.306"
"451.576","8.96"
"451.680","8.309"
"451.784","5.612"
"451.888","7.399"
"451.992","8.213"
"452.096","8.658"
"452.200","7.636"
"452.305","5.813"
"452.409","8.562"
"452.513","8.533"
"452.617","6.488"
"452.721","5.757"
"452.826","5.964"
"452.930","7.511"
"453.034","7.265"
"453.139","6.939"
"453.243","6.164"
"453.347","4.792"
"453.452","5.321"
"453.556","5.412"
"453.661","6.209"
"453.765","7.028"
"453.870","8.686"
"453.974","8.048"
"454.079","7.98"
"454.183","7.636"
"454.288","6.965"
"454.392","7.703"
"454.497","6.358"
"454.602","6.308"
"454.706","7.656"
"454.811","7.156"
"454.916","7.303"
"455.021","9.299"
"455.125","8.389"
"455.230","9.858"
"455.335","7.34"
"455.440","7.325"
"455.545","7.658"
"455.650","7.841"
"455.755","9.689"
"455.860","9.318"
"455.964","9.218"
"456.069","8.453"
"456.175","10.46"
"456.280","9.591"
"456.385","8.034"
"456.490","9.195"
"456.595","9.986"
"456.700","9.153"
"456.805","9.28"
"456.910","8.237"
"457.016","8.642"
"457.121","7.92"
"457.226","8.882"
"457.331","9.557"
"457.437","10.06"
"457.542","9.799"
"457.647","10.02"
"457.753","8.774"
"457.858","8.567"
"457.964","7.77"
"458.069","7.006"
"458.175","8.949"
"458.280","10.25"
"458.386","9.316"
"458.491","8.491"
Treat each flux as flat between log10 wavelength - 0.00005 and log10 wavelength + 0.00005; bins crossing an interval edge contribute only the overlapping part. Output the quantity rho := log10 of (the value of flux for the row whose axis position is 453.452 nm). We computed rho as 0.73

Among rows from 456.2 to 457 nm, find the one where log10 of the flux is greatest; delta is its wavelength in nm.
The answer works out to 456.595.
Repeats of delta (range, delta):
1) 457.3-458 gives 457.437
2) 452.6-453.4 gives 452.930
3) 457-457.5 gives 457.437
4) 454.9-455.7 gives 455.230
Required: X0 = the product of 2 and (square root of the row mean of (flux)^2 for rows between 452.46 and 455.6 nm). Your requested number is 15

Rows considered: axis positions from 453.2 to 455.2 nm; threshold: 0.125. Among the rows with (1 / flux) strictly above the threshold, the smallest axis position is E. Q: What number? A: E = 453.243 nm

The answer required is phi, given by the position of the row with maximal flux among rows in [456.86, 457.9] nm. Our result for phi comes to 457.437 nm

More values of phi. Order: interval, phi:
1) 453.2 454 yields 453.870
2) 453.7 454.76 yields 453.870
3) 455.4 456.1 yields 455.755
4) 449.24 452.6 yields 450.330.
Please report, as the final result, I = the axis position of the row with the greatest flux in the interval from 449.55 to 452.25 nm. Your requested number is 450.330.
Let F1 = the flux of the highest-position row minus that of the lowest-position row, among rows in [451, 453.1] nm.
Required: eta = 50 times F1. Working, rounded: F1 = -1.3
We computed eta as -63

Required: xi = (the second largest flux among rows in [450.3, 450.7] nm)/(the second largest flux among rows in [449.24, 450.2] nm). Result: 0.93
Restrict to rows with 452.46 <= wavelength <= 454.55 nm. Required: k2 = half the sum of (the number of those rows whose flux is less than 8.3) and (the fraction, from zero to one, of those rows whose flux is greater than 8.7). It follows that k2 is 9.0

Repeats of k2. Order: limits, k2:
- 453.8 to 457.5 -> 8.7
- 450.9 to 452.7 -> 5.0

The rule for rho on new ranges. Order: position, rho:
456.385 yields 0.90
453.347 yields 0.68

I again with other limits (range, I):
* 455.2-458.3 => 456.175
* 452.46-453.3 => 452.513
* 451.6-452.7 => 452.096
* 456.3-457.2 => 456.595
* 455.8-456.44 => 456.175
